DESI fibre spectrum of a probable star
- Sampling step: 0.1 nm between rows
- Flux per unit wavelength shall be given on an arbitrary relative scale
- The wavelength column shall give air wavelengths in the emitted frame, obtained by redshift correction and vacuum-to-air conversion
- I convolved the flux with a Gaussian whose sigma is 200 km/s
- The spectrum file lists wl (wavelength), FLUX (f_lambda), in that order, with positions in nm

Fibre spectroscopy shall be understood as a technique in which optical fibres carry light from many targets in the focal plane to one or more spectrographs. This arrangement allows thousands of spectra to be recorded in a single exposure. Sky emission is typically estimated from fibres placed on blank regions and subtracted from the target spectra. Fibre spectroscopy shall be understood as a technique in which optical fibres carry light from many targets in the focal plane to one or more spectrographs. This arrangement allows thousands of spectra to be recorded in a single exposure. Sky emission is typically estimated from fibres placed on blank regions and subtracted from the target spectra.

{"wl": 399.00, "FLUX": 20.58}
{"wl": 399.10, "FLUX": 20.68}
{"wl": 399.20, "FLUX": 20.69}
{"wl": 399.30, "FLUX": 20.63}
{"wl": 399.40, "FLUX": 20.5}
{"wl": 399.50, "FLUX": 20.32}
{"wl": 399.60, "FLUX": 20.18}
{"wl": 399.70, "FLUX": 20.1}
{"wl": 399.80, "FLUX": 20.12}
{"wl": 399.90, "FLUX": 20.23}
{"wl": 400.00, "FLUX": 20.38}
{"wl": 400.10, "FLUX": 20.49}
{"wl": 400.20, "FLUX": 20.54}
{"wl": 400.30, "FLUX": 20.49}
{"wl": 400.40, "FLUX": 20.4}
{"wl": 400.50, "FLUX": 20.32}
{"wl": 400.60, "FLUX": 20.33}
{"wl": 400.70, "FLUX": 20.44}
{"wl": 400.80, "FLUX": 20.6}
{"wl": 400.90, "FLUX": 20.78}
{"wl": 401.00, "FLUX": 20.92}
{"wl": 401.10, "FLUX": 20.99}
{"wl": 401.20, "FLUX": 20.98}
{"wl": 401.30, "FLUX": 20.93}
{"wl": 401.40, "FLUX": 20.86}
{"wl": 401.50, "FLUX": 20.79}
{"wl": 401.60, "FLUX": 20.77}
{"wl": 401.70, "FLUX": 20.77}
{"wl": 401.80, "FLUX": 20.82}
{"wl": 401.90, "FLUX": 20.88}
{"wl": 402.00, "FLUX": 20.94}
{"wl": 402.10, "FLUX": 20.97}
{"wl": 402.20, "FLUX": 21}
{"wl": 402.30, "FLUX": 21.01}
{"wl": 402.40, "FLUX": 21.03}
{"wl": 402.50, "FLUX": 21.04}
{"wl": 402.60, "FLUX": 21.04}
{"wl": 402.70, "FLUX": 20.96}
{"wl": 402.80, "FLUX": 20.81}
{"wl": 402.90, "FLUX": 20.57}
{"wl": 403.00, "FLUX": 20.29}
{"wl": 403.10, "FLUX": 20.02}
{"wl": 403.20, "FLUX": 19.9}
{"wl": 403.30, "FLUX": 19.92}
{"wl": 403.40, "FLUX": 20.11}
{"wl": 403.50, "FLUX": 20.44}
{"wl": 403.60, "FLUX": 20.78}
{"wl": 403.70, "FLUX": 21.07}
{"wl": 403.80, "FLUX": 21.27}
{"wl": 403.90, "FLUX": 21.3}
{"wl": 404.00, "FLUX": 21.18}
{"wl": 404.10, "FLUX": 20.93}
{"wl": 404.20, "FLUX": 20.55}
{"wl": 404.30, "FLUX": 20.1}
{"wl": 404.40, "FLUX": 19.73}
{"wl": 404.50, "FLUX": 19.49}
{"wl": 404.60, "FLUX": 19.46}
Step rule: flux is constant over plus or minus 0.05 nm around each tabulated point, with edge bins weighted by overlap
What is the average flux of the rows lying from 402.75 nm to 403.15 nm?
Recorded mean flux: 20.42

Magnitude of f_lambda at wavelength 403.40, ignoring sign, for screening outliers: 20.1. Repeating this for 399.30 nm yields 20.6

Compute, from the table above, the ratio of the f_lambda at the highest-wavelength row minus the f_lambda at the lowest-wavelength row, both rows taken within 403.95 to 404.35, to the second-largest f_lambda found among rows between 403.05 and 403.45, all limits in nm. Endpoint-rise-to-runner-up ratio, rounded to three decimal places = -0.054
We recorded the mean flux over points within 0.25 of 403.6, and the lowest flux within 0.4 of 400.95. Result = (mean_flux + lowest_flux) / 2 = 20.5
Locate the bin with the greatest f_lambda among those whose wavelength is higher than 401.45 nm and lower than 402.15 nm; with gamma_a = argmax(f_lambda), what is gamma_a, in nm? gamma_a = 402.10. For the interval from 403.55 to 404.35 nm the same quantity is 403.90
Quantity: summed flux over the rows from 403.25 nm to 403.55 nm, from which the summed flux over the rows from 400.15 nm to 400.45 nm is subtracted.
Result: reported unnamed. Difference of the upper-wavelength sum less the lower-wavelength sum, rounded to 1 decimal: -1.0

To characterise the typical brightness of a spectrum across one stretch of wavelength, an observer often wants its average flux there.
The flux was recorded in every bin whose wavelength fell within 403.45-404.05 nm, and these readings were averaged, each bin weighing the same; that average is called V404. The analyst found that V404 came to 21.0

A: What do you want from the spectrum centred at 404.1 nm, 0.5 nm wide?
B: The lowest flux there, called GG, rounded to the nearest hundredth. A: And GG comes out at 20.10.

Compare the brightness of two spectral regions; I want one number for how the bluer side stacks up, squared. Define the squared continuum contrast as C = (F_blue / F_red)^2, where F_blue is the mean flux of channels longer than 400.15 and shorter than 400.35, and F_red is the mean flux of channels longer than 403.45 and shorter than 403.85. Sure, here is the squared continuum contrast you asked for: 0.96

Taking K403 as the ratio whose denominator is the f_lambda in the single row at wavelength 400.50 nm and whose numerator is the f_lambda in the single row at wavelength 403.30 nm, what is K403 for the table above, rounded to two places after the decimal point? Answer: 0.98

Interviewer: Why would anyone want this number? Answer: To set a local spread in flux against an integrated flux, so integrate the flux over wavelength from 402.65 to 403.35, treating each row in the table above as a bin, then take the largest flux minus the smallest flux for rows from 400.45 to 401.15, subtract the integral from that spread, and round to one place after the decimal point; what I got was -13.6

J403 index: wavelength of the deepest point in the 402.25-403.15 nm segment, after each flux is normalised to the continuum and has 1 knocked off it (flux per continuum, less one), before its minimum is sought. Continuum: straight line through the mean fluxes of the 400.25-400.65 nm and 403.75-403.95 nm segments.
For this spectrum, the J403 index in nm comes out 403.10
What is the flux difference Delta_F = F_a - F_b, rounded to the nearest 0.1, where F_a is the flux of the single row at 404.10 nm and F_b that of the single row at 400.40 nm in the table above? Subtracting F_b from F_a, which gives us 0.5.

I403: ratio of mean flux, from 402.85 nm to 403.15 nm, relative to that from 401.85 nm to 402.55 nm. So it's 0.97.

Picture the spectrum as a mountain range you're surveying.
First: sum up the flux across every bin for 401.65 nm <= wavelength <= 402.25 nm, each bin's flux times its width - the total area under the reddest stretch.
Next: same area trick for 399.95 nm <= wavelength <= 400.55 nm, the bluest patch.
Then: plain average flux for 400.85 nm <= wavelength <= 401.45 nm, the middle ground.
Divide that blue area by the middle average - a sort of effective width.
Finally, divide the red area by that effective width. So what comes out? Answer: 21.4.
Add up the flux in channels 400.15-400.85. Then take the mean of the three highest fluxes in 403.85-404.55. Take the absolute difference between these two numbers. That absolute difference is 122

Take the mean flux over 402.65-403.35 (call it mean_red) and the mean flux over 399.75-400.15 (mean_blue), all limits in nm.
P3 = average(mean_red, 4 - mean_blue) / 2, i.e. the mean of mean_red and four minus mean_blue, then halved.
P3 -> 1.01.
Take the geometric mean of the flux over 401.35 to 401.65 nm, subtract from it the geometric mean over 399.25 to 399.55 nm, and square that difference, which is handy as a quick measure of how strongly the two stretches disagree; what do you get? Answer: 0.10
